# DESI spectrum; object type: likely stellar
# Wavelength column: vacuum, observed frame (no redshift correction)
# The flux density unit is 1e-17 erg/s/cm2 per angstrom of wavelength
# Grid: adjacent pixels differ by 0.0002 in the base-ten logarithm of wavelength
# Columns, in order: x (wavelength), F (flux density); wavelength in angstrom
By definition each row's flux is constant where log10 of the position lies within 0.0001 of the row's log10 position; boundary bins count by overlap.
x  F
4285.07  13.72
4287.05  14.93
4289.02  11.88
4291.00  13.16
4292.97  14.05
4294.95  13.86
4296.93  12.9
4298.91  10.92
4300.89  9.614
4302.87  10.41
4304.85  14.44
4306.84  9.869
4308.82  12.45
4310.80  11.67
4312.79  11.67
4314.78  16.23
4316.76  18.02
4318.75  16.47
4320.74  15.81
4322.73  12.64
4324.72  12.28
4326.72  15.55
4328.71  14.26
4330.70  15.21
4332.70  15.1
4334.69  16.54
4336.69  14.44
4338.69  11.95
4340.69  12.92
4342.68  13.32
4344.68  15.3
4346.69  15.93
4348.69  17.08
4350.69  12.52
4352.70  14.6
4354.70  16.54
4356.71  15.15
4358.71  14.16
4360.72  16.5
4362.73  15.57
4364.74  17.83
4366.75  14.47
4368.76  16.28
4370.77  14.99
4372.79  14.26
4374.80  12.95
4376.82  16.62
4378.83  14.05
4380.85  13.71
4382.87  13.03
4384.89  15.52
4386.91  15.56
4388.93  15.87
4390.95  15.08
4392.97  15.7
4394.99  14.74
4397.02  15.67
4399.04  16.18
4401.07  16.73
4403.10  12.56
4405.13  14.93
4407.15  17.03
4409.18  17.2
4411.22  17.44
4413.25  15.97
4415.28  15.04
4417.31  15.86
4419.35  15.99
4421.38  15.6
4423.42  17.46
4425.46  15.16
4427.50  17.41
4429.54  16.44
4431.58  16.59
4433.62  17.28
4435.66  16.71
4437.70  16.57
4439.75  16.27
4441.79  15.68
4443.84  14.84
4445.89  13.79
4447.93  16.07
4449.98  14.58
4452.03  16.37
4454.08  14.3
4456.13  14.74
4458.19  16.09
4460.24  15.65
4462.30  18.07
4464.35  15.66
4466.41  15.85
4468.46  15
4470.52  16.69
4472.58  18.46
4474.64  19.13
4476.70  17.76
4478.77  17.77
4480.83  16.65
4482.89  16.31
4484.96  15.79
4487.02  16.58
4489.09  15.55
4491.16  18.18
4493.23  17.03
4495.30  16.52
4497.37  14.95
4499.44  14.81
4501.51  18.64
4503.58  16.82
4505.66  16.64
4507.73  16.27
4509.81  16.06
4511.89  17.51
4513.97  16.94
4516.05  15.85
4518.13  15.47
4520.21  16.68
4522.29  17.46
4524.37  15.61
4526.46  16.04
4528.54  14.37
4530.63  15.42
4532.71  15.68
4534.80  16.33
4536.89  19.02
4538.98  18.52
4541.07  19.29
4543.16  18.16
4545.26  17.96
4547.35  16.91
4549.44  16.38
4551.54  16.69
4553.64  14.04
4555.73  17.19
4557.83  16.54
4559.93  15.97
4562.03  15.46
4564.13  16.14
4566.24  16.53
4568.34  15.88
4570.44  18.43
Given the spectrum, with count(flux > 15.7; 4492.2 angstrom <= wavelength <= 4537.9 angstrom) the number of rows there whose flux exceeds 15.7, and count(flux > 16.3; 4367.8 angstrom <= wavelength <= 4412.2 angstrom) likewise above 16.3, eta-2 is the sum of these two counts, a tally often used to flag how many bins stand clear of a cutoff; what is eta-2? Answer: 20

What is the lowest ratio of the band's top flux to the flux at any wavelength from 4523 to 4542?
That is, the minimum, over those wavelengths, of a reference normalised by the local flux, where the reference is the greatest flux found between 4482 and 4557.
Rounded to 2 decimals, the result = 1.00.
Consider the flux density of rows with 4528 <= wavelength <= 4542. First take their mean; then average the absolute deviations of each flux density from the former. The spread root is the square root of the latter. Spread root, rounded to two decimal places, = 1.31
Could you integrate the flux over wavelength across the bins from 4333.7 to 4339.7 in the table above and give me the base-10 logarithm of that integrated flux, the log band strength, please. 1.93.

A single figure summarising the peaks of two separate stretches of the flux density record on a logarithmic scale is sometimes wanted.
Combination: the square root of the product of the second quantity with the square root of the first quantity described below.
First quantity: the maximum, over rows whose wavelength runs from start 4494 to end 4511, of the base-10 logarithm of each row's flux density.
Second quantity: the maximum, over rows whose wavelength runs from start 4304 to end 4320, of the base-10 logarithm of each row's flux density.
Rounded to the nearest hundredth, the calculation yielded 1.19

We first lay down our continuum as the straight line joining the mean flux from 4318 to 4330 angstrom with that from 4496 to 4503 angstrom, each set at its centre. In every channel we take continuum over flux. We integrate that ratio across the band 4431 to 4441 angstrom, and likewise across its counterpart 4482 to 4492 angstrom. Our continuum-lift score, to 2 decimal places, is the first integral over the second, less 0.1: 0.85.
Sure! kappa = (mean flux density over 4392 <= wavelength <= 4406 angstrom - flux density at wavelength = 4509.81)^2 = 0.7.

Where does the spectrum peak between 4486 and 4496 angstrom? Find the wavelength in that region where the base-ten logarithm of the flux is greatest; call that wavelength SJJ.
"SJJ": 4491.16 angstrom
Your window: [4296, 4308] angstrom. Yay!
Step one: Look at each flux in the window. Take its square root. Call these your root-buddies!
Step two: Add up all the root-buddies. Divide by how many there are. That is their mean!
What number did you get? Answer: 3.36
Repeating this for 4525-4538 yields 4.01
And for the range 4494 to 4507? 4.05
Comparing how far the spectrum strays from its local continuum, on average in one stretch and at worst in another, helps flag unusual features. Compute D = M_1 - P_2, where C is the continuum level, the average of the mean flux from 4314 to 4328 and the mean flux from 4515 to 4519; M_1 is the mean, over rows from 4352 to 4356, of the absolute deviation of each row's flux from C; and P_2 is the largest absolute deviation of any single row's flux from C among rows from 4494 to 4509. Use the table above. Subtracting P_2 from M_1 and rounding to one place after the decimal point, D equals -2.2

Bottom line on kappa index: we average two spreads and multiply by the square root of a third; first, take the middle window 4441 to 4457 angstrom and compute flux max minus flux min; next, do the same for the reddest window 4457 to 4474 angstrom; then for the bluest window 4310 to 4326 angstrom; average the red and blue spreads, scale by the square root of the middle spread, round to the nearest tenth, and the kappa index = 7.9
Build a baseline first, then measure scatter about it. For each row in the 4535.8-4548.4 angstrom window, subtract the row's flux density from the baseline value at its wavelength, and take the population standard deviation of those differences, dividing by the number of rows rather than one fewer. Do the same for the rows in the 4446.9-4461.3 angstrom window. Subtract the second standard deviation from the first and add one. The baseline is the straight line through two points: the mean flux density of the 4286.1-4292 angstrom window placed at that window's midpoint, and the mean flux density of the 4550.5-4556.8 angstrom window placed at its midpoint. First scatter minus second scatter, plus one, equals 1.0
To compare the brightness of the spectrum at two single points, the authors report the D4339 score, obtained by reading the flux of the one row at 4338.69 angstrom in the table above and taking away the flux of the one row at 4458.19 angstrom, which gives -4.1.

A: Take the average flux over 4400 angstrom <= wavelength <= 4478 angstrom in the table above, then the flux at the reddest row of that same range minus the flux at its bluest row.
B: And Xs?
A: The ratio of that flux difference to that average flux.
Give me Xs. 0.06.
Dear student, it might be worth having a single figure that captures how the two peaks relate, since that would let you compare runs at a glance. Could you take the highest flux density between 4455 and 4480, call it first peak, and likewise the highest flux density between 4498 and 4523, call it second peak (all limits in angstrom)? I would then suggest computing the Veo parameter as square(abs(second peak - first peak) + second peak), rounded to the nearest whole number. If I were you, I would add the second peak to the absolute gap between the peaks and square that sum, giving 366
